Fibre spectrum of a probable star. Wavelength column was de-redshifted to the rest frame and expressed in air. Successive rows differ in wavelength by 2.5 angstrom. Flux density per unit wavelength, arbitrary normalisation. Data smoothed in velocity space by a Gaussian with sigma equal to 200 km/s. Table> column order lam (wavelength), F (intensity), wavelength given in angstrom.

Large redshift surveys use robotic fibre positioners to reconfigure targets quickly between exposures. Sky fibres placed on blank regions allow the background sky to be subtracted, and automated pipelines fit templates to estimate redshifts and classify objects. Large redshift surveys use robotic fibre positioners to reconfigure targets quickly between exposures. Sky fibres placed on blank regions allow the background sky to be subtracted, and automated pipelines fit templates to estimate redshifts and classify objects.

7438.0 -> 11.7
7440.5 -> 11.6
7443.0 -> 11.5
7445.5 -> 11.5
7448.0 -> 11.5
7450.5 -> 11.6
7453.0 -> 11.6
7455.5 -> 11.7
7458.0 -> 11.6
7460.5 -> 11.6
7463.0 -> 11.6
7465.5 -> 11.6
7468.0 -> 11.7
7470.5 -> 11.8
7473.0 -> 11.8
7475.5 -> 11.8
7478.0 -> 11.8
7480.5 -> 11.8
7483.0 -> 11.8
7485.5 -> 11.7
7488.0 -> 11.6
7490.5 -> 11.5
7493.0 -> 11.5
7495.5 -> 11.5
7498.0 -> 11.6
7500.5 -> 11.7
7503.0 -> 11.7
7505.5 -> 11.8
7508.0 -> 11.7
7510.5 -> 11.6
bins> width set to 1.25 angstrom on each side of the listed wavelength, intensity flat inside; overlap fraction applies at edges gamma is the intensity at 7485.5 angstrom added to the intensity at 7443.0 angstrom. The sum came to 23.20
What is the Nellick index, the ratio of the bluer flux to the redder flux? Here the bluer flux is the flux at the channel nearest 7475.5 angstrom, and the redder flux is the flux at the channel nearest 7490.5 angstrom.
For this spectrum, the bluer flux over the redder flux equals 1.03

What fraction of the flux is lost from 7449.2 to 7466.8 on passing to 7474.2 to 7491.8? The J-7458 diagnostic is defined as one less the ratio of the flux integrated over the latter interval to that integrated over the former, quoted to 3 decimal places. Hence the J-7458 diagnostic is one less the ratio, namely -0.009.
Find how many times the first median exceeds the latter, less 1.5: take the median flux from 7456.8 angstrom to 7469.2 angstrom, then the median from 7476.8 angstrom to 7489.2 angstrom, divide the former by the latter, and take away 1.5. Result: -0.517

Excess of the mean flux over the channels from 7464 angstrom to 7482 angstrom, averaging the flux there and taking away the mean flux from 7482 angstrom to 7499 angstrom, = 0.16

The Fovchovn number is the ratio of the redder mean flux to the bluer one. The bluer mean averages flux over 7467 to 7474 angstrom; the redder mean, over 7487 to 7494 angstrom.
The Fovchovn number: 0.98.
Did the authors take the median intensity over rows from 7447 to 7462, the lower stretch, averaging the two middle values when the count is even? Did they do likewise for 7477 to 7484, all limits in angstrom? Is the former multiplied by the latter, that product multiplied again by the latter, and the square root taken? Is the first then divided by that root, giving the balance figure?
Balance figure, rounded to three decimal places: 0.289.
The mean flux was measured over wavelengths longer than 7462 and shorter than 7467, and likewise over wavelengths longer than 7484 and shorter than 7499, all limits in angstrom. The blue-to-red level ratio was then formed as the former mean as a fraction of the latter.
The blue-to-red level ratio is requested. 1.003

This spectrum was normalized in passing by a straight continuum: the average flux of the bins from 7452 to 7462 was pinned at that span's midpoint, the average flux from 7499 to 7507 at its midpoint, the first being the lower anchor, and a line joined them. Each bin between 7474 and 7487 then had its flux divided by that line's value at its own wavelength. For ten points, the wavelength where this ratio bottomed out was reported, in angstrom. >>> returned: 7485.5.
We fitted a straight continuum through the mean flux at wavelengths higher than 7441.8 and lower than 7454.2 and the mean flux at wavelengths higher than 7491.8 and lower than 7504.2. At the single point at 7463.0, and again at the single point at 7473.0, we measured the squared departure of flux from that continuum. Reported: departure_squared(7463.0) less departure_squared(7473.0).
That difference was -0.051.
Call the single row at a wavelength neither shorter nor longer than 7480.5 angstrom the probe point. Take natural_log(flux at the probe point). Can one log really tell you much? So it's 2.47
